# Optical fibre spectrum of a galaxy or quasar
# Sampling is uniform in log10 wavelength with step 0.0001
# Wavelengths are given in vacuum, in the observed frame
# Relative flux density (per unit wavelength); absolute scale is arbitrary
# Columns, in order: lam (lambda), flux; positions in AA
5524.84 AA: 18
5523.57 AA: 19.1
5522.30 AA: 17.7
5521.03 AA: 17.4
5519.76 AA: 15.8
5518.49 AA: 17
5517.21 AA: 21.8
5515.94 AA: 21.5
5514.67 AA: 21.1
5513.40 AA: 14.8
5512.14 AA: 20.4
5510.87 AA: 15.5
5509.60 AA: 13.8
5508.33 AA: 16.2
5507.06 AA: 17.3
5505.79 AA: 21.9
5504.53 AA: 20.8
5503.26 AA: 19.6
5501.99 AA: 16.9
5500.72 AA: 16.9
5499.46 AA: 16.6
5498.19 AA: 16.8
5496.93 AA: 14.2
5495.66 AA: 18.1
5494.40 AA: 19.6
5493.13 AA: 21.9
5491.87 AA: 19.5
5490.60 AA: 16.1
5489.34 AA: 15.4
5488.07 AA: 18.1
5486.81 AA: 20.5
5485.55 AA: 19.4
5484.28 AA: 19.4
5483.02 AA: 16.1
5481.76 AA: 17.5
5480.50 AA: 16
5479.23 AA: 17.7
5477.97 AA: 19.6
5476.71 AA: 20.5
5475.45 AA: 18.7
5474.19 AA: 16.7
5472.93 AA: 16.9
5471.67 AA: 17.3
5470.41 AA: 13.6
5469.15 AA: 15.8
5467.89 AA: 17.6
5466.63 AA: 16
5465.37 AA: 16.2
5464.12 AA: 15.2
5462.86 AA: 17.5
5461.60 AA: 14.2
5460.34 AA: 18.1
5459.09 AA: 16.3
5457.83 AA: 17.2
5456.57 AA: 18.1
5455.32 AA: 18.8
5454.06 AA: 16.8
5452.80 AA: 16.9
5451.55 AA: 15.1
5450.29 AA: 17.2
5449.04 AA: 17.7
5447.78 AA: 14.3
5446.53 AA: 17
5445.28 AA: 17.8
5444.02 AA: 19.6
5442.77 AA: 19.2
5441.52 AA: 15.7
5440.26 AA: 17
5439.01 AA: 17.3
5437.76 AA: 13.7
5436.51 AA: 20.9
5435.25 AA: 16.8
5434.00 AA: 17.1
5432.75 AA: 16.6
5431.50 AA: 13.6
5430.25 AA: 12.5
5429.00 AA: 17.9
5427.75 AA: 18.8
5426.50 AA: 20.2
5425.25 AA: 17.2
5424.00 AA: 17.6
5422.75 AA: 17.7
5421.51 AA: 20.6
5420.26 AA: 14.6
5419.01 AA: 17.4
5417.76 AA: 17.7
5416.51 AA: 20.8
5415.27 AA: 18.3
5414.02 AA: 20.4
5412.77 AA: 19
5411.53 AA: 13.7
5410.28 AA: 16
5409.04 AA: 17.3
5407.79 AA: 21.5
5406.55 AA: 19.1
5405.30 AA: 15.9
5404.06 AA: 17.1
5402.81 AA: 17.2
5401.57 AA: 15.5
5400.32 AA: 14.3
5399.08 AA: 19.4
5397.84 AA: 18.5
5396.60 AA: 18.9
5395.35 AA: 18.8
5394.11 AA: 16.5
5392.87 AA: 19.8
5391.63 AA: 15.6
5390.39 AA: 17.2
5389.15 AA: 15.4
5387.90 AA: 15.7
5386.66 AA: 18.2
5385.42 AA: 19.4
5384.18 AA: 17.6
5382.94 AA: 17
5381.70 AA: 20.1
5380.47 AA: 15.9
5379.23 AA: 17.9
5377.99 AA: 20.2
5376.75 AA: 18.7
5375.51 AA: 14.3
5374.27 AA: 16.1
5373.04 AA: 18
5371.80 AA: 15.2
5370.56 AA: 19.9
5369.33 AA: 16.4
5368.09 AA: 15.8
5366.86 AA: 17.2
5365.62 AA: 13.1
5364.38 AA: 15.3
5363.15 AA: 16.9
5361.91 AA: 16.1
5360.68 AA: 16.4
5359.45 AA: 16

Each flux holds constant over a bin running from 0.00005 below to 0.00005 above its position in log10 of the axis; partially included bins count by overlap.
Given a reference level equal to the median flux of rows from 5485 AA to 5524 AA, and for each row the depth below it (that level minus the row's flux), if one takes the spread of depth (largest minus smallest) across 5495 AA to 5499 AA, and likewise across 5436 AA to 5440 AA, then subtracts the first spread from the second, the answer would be 3.3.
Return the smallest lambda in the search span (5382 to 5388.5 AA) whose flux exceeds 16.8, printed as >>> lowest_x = 5382.94 AA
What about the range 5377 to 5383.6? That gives 5377.99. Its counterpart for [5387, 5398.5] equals 5390.39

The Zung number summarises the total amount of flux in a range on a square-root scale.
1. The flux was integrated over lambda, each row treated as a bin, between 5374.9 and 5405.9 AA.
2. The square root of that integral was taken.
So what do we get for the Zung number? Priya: 23.2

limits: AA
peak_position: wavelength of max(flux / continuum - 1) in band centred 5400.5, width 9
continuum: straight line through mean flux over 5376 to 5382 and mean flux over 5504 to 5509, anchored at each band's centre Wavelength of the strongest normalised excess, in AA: 5399.08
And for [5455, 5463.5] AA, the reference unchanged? 5455.32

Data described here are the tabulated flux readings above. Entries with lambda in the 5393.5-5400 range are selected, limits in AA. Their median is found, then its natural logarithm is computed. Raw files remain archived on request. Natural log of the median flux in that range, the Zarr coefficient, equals 2.93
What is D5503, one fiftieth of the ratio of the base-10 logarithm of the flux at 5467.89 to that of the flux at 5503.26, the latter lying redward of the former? 0.0193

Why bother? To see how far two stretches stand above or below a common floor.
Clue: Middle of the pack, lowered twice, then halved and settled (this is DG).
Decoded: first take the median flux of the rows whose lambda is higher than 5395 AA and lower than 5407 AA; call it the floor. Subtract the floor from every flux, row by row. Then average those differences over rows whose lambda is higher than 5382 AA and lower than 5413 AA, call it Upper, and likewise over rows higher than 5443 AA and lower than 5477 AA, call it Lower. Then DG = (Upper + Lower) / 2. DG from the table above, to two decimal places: -0.69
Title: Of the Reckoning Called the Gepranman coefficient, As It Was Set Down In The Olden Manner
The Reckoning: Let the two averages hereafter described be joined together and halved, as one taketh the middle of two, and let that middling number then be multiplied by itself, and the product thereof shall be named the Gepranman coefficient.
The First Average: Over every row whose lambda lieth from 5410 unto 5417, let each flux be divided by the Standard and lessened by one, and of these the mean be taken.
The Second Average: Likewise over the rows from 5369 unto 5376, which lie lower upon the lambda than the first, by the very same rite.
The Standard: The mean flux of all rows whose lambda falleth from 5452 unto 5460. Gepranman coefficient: 0.0000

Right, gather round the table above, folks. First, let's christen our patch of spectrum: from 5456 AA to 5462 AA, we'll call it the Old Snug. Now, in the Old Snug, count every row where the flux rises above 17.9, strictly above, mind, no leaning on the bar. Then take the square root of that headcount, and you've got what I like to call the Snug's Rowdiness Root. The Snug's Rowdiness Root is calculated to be 1.4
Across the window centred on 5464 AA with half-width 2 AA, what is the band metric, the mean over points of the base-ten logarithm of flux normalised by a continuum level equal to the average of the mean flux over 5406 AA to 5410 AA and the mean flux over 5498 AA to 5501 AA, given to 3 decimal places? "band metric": -0.045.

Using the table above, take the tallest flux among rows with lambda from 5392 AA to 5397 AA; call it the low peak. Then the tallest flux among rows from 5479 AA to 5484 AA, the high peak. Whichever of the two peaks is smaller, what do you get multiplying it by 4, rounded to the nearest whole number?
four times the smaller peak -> 71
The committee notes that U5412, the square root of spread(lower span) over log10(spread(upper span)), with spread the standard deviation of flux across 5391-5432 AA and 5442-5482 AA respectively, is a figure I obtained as 3.3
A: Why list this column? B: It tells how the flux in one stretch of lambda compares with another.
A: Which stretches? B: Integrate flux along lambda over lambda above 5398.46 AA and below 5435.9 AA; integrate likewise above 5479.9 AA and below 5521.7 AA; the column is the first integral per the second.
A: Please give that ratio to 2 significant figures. 0.87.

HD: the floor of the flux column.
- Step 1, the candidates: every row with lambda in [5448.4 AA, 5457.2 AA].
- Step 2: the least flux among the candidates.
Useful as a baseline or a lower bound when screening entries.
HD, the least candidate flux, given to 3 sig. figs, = 15.1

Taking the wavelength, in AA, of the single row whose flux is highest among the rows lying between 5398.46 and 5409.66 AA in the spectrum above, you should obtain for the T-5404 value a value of 5407.79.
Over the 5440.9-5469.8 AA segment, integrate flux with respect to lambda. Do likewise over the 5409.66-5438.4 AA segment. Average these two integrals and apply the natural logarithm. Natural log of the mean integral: 6.20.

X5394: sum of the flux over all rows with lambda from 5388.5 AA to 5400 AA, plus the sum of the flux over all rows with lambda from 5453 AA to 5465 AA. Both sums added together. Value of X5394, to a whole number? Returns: 312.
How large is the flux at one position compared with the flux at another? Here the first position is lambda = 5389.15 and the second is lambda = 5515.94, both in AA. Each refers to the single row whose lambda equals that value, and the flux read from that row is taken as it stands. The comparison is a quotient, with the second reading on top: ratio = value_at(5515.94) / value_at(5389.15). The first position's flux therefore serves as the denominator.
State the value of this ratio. 1.40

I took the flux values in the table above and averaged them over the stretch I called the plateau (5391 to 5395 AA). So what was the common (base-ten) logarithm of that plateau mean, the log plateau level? 1.24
